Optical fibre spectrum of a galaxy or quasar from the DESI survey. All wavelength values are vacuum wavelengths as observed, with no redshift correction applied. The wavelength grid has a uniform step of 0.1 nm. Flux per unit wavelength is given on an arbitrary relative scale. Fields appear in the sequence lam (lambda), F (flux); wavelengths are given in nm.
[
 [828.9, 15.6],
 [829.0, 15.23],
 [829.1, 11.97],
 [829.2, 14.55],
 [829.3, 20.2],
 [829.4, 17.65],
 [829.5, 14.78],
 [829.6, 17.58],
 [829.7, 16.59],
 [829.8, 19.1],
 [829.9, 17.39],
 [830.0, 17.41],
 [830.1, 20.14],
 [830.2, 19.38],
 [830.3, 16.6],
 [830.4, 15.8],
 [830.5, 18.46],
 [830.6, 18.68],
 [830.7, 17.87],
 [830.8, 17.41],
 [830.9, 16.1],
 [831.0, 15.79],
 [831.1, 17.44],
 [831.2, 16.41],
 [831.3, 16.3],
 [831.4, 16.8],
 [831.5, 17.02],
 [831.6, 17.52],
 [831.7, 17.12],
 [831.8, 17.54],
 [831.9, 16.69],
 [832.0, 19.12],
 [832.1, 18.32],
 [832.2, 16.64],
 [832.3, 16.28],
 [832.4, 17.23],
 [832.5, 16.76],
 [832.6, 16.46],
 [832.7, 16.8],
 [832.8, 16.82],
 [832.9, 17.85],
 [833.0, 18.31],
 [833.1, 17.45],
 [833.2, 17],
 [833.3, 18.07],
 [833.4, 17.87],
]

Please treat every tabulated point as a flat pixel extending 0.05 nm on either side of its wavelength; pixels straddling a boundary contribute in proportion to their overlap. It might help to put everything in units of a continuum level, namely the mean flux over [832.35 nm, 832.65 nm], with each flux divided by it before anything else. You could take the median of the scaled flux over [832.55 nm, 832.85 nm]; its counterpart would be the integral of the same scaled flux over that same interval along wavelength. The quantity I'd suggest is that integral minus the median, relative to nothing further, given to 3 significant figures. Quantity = -0.701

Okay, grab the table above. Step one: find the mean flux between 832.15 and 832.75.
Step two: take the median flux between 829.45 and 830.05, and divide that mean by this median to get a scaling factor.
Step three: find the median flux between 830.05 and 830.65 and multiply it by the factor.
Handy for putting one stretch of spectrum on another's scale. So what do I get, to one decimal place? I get 17.8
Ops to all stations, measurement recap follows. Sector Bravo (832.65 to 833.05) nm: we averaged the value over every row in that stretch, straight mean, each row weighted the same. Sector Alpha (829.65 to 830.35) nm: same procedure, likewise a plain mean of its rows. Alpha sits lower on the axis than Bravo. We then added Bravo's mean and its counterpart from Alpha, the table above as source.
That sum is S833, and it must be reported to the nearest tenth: 35.5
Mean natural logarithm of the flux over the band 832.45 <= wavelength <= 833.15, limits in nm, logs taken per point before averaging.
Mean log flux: 2.84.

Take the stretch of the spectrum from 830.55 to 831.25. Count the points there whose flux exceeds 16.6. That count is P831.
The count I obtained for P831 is 4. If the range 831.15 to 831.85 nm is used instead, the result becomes 5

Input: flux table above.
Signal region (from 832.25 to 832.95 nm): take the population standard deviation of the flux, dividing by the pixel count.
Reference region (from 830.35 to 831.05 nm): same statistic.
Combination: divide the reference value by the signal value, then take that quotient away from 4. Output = 1.6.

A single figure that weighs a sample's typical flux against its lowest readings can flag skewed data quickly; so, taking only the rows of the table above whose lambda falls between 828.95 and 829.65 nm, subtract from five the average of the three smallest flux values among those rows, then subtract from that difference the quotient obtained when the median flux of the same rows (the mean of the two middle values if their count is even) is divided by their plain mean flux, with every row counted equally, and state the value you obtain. -9.7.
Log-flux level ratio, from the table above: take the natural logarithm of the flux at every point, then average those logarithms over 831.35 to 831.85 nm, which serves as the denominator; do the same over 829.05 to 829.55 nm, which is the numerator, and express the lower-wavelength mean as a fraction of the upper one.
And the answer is 0.97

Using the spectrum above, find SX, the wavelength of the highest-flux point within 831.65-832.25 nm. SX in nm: 832.0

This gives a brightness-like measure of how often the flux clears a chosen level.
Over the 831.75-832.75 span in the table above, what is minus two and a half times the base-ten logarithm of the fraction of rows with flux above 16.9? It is 1.0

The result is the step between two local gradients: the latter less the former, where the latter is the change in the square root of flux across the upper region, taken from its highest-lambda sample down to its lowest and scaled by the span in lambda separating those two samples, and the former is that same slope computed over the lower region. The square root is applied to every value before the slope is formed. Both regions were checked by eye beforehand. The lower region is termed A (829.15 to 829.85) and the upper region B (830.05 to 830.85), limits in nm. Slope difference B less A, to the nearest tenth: -1.4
